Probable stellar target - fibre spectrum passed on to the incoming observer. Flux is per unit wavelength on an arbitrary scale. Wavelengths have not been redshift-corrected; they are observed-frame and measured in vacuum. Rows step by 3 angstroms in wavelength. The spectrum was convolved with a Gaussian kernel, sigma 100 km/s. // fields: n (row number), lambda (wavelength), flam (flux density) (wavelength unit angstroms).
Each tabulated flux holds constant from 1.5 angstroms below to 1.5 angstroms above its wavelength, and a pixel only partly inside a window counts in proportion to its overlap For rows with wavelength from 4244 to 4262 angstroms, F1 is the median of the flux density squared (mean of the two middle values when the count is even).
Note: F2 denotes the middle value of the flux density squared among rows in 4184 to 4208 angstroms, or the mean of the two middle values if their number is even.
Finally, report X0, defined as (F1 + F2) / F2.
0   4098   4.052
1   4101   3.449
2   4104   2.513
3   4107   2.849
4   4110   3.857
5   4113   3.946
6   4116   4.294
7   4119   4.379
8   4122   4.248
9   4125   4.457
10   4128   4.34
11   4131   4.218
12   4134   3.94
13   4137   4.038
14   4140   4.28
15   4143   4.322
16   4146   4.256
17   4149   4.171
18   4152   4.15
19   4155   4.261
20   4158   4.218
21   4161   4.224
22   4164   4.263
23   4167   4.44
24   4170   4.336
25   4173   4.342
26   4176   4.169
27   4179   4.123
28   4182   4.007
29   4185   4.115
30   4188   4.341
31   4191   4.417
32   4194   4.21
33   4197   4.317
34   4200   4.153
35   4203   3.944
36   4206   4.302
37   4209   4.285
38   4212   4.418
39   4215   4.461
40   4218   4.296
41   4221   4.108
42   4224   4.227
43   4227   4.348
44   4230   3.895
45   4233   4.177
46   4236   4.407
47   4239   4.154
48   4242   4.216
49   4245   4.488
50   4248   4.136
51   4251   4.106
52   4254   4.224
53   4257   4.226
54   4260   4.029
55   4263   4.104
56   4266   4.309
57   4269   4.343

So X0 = 1.96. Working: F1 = 17.5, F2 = 18.1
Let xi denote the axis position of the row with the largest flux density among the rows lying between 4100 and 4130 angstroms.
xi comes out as 4125 angstroms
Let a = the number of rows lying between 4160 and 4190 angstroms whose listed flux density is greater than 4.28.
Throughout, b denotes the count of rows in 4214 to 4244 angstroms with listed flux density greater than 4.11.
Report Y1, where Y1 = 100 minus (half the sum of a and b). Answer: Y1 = 94.0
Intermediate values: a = 4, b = 8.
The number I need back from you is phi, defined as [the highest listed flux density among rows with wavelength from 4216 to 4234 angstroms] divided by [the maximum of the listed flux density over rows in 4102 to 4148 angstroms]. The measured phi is 0.98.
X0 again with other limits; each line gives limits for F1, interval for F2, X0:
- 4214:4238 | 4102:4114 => 2.58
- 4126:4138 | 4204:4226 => 1.92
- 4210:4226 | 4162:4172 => 1.98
